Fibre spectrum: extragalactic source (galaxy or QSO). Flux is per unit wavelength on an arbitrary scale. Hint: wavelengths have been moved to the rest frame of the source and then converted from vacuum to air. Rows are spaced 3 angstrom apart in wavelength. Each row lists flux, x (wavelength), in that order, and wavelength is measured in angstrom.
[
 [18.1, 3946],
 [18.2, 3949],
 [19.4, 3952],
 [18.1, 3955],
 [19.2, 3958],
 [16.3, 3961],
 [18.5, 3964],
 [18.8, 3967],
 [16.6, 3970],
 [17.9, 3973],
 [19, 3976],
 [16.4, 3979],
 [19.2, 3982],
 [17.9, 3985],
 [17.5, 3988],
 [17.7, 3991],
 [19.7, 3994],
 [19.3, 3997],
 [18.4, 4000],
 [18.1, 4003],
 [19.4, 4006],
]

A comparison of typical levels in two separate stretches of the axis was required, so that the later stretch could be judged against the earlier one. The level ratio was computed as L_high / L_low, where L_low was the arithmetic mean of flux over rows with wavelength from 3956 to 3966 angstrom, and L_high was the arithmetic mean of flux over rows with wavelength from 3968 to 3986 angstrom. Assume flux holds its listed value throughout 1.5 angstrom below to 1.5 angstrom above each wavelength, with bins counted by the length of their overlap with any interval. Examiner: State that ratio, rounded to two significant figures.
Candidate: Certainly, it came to 0.99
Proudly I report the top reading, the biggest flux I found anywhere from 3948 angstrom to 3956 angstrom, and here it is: 19.4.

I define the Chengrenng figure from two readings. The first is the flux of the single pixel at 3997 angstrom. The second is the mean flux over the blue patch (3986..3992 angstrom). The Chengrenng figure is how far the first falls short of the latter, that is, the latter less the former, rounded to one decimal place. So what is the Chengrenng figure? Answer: -1.7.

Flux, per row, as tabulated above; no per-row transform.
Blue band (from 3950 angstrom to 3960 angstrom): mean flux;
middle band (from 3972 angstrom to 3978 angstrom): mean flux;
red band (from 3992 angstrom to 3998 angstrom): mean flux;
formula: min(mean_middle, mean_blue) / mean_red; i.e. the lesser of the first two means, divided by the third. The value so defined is 0.946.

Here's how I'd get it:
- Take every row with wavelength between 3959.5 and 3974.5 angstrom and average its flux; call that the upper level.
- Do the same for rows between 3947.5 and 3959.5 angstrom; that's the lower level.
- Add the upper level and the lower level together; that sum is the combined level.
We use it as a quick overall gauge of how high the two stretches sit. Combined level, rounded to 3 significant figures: 36.3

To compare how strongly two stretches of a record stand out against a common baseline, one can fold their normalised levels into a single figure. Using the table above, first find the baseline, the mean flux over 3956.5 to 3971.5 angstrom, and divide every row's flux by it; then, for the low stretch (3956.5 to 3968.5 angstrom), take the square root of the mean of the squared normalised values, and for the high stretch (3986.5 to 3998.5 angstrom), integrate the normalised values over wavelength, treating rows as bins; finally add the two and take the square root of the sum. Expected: 3.7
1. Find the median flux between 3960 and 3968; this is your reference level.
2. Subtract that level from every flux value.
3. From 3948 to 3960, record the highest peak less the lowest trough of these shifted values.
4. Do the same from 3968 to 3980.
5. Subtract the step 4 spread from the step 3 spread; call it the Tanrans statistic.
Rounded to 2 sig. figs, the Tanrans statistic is -1.3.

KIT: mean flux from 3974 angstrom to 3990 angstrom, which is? 18.0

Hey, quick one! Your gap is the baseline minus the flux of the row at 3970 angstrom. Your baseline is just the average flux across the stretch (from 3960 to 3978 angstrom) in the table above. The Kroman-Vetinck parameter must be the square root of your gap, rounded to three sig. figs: 1.12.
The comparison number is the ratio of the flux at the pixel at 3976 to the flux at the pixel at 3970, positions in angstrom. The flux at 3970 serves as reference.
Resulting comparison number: 1.14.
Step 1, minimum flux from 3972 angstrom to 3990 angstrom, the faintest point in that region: 16.4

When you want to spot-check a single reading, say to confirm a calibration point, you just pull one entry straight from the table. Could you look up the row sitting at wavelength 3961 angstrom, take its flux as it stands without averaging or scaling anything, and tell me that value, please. 16.3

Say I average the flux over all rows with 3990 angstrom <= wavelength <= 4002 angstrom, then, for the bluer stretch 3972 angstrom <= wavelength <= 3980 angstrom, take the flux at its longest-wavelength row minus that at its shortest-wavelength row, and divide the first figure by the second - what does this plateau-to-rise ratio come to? -13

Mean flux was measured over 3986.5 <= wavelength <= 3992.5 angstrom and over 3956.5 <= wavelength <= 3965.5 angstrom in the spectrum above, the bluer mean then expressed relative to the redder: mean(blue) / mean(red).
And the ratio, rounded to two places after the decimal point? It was 1.02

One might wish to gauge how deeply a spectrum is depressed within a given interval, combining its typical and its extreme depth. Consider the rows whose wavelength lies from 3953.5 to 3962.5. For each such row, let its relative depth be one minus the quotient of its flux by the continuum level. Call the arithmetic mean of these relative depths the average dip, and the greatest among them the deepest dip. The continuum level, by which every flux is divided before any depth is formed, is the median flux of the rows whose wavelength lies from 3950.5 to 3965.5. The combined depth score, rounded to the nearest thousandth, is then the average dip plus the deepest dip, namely 0.153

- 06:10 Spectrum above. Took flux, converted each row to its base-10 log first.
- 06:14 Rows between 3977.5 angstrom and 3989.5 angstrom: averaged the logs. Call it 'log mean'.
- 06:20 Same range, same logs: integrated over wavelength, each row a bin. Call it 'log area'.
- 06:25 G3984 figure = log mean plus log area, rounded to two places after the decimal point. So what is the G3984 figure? 16.23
